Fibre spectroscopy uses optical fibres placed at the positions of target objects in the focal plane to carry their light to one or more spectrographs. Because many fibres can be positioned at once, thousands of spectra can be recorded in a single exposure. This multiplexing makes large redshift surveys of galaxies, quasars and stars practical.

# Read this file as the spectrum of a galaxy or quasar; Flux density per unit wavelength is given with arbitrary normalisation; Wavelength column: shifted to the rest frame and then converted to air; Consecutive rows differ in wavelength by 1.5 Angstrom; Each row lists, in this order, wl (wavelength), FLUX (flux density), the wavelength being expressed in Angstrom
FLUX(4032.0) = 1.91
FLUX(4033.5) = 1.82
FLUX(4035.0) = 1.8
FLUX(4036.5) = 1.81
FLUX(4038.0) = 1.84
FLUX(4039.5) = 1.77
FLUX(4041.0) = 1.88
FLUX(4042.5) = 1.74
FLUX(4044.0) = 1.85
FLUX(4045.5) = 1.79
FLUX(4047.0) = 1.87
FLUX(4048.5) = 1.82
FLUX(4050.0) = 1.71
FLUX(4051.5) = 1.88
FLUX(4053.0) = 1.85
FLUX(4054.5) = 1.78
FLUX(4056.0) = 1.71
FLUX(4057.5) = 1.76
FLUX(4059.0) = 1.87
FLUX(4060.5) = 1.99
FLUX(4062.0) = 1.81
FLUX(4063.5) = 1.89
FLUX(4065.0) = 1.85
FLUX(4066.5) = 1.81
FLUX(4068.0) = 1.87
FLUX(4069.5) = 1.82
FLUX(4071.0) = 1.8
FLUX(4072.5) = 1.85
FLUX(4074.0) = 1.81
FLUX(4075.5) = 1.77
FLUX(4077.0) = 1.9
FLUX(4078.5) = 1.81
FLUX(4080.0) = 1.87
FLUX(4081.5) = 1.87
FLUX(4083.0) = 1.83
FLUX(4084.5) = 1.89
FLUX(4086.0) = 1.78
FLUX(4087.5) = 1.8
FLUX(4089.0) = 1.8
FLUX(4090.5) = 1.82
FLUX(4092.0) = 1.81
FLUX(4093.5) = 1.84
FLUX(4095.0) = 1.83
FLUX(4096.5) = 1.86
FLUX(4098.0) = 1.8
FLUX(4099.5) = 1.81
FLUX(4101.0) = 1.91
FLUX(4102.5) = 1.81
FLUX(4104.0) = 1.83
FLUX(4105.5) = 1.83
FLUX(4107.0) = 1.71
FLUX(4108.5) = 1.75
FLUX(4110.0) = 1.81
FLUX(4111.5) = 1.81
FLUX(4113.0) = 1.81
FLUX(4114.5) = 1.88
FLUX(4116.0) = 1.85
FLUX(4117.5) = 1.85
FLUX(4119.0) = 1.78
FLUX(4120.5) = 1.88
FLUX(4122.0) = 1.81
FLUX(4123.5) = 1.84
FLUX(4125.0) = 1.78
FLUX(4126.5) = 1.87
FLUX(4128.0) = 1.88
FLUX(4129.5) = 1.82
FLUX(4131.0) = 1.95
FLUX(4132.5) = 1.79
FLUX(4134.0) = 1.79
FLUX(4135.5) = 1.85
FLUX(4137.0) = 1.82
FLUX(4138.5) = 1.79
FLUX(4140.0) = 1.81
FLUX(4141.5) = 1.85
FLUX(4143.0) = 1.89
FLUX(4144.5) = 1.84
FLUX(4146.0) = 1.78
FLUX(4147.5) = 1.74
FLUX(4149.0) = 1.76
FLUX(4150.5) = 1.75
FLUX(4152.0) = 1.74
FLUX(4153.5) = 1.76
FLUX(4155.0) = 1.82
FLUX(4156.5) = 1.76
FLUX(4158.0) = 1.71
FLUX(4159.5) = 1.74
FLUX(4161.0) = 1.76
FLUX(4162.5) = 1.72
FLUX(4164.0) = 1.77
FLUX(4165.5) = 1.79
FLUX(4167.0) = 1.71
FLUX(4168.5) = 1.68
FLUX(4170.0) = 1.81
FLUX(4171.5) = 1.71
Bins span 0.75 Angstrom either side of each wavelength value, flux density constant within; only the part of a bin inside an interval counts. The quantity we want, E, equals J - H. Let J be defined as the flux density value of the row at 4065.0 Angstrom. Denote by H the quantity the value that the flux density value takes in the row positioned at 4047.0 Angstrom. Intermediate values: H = 1.87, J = 1.85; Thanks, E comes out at -0.02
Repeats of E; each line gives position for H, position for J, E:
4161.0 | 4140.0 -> 0.05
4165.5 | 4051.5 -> 0.09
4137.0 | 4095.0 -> 0.01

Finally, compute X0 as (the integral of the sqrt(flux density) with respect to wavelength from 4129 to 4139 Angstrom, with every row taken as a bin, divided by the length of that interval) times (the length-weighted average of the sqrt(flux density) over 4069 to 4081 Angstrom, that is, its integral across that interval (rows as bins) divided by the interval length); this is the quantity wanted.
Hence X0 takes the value 1.830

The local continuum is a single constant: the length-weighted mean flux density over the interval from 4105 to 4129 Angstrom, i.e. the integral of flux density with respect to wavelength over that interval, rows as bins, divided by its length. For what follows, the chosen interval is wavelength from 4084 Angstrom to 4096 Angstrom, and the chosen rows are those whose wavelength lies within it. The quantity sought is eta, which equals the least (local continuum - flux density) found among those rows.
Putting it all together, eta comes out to -0.07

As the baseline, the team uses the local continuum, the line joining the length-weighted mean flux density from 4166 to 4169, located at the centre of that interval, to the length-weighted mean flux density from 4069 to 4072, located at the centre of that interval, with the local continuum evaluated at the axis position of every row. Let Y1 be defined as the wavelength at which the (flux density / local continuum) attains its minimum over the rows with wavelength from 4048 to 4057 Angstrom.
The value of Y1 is 4050.0 Angstrom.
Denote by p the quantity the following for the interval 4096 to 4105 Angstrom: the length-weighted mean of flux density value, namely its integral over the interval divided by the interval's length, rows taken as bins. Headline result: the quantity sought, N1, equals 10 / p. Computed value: 5.45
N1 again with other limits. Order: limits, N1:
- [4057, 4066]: 5.37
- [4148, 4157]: 5.67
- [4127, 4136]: 5.41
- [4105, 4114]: 5.59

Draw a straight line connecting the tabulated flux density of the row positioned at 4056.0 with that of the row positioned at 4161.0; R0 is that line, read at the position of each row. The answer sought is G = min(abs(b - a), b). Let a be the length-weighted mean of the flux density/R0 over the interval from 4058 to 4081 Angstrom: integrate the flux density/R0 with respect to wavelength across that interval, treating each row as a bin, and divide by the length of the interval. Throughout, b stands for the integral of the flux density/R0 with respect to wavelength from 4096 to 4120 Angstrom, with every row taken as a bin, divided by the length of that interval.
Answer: 0.028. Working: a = 1.08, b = 1.05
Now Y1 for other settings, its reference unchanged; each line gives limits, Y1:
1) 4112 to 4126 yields 4119.0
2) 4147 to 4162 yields 4158.0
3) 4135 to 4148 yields 4147.5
